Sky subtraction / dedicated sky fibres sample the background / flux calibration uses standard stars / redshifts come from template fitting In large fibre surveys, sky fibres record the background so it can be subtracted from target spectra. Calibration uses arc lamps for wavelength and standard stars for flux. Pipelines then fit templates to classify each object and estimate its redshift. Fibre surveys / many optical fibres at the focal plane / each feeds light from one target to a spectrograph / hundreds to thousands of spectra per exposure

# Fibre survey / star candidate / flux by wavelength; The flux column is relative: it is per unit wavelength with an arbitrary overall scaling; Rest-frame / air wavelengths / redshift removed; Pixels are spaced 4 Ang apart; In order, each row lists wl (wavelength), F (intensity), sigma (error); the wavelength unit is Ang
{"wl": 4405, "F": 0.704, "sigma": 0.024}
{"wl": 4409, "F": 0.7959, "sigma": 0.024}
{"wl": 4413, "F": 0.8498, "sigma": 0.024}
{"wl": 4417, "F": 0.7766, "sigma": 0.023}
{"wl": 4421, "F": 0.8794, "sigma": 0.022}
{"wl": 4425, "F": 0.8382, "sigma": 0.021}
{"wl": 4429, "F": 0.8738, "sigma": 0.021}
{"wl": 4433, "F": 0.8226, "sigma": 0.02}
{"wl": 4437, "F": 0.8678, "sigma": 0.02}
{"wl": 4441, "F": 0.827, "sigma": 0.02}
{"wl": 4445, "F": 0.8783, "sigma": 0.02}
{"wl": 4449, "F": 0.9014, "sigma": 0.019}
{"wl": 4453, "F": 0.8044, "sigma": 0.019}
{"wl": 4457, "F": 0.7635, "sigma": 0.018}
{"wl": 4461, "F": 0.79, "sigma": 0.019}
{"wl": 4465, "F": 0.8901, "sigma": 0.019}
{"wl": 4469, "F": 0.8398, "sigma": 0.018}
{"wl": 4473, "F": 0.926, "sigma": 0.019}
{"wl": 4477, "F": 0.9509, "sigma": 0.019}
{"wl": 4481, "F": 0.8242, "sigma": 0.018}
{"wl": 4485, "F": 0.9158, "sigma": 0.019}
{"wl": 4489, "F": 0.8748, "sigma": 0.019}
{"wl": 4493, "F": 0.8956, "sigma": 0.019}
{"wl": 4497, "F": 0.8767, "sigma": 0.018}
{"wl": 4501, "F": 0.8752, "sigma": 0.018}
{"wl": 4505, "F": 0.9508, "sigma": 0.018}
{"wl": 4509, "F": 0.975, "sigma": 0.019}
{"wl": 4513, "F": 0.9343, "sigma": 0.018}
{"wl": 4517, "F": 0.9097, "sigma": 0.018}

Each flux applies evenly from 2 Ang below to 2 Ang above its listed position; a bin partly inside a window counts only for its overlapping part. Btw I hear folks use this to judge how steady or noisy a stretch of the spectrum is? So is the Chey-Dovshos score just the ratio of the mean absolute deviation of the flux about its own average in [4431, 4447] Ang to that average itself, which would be 0.028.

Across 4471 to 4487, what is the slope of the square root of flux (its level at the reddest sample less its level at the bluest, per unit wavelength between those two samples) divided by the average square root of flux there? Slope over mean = 0.000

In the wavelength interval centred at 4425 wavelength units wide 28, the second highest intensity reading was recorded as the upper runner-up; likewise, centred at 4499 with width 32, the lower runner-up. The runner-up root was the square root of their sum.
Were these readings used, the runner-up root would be 1.35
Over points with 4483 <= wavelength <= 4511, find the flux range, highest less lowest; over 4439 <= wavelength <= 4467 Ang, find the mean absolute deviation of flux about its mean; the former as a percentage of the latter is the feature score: 218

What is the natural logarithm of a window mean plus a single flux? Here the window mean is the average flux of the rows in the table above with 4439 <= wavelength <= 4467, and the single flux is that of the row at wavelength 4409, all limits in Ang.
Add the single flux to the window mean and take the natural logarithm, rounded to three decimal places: 0.490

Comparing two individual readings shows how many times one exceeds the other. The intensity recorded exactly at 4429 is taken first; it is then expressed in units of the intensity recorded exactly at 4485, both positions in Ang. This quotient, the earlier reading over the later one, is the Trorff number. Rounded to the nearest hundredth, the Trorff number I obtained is 0.95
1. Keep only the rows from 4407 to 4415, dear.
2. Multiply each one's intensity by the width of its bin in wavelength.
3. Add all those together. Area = 6.58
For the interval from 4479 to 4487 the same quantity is 6.96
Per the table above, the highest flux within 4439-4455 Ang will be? 0.9014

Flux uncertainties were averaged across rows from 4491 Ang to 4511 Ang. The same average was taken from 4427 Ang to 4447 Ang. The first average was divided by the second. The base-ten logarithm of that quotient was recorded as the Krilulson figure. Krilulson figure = -0.041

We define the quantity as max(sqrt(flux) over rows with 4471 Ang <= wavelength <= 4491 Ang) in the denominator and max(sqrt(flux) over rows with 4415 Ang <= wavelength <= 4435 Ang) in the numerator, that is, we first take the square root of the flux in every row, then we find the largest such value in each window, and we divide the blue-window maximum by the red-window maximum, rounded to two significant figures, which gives 0.96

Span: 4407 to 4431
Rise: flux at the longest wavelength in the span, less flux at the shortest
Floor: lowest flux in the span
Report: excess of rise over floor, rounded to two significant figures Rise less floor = -0.70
